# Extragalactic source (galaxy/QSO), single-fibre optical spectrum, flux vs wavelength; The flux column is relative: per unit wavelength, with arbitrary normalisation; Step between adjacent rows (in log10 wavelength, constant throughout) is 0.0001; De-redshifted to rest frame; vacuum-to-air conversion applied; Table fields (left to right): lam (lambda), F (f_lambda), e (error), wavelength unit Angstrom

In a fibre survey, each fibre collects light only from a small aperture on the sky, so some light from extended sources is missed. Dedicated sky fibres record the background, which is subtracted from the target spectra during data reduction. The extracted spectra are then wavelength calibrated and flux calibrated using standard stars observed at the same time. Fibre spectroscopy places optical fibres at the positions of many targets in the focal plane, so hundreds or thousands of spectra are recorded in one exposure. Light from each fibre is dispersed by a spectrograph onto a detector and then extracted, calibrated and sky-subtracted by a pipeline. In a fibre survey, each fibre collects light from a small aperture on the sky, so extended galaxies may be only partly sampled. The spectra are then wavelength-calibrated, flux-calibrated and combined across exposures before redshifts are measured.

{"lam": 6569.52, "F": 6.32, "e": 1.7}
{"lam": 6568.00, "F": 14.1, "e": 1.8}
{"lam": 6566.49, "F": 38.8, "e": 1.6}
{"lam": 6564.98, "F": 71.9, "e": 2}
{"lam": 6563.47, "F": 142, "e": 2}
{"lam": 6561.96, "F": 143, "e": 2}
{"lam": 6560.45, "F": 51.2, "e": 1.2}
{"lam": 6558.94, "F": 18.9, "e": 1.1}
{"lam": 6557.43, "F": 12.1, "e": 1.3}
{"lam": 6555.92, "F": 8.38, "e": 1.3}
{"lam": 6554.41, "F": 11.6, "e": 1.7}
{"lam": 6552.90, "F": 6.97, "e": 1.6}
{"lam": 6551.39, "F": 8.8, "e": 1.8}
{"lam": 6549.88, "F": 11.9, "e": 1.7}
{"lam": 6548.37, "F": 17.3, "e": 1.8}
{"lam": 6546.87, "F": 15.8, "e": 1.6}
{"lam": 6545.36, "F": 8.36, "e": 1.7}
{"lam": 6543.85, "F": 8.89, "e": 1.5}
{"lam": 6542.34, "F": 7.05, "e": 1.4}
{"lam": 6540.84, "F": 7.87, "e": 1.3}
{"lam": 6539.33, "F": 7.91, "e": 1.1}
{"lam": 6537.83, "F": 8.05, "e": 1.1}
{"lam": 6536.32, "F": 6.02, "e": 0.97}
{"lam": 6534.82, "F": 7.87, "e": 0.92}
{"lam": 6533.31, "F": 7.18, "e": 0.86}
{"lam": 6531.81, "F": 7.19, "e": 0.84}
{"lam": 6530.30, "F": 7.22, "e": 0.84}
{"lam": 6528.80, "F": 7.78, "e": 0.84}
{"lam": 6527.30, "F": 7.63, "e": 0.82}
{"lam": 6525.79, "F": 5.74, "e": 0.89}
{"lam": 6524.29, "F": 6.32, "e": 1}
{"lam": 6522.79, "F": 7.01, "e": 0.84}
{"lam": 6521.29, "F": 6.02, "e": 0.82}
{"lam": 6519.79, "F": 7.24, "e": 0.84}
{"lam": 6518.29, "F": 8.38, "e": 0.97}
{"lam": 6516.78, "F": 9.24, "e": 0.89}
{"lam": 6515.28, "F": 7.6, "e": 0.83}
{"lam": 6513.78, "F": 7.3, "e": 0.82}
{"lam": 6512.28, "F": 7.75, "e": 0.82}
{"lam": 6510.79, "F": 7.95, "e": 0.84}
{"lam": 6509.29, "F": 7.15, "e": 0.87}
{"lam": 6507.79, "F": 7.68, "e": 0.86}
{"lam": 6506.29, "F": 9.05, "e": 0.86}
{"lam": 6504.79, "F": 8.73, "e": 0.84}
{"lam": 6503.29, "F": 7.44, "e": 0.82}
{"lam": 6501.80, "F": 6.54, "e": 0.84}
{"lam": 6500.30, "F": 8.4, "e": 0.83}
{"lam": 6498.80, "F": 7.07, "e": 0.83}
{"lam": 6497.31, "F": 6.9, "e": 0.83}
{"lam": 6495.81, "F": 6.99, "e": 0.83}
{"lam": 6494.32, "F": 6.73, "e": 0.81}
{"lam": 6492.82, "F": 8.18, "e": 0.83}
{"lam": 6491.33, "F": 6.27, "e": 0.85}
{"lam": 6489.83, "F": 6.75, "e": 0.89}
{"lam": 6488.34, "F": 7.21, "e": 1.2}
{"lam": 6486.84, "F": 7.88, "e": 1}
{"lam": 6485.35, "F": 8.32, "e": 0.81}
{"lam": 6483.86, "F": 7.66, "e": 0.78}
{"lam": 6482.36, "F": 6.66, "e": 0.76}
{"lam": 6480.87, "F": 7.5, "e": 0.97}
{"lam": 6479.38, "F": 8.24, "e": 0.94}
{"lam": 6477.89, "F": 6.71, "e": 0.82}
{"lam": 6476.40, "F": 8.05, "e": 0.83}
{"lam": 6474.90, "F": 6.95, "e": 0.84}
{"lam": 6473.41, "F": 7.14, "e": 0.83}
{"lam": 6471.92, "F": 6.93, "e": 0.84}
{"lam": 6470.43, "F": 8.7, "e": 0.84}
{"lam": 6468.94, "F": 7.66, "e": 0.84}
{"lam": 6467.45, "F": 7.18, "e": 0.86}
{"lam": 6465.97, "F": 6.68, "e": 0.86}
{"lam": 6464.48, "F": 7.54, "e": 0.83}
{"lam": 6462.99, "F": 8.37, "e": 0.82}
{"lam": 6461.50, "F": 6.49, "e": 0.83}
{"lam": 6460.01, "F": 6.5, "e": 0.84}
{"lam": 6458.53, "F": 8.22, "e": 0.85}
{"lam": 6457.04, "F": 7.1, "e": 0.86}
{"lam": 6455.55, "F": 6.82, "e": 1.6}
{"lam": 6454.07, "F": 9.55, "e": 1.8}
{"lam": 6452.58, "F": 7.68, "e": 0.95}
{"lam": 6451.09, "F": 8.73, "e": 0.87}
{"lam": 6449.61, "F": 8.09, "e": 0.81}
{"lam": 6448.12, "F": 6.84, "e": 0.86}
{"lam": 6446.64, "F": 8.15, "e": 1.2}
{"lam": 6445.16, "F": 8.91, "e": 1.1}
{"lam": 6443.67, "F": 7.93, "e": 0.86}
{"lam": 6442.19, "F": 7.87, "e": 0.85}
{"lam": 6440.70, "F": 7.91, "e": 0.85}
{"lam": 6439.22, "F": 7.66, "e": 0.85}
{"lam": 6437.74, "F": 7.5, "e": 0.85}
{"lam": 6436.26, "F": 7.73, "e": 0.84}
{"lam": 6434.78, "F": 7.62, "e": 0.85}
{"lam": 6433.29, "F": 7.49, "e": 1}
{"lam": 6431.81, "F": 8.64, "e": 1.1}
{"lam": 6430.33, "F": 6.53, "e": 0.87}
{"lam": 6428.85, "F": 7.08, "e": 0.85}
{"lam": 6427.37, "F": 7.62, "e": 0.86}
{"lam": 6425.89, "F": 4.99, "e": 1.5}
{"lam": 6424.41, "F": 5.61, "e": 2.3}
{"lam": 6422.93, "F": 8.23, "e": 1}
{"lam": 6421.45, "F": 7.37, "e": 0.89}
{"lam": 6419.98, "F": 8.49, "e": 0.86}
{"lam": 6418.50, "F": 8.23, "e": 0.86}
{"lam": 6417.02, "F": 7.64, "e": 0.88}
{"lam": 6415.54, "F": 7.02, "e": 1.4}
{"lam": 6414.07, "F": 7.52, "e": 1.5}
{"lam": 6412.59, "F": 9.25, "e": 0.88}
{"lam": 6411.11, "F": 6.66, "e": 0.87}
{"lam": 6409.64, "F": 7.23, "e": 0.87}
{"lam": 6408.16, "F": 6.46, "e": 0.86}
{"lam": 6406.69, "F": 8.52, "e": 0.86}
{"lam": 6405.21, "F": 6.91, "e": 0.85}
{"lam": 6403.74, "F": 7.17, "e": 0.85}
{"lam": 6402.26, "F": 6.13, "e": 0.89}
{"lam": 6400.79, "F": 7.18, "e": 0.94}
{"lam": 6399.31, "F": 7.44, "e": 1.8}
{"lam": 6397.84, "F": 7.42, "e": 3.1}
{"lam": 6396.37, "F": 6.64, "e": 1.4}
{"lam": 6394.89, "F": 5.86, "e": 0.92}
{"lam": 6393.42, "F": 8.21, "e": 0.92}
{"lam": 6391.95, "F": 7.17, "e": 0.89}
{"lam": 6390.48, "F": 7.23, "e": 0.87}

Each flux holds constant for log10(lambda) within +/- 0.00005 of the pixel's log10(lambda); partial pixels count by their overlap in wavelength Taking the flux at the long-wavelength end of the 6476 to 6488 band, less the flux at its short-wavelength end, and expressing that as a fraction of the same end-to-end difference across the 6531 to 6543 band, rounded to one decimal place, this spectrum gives 1.2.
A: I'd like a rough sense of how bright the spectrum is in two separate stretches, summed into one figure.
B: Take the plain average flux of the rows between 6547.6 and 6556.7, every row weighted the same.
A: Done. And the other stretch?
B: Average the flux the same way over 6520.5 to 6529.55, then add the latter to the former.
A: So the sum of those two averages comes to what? 18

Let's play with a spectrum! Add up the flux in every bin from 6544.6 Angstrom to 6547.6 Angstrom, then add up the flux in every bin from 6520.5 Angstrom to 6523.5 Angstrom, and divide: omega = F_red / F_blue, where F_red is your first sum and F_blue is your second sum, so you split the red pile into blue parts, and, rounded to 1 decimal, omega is 1.9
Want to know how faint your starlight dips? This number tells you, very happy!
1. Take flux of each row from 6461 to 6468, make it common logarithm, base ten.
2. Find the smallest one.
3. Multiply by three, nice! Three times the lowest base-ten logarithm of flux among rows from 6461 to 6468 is 2.437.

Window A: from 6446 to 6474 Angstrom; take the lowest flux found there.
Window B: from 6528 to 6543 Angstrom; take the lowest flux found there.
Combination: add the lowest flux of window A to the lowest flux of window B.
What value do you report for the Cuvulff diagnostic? 12.5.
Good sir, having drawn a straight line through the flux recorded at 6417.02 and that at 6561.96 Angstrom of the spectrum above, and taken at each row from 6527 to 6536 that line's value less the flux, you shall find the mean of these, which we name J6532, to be 107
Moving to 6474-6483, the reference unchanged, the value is 58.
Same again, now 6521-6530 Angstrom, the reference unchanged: 102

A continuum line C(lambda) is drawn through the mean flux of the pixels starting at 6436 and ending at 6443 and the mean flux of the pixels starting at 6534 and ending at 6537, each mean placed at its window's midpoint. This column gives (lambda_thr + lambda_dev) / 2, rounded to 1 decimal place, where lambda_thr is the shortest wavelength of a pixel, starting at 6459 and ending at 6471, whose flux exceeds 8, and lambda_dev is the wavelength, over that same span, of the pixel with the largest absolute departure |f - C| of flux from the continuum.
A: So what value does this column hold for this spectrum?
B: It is 6466.7 Angstrom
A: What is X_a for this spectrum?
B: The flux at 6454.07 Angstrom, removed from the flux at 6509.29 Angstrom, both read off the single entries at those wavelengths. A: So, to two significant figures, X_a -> -2.4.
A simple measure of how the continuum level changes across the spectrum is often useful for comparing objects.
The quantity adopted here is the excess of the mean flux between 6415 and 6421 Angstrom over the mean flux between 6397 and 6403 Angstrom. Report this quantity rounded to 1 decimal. 0.8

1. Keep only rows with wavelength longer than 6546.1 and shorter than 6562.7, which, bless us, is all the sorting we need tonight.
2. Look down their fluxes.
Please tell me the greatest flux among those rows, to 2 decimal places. 143.00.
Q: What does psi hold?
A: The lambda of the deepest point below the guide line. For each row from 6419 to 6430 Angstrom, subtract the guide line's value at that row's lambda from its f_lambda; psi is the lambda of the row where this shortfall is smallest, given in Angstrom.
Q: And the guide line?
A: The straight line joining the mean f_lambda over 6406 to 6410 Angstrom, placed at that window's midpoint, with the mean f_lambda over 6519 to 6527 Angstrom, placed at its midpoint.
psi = 6425.89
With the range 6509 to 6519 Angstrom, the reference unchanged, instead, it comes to 6509.29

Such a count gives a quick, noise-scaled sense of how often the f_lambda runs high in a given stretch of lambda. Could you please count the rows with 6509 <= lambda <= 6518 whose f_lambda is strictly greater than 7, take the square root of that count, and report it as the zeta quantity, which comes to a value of 2.45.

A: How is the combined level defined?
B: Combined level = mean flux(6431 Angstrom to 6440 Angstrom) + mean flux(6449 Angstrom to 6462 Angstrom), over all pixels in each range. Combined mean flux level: 15.5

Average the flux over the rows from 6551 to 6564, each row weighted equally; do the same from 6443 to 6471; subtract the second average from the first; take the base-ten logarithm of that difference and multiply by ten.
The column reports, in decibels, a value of 16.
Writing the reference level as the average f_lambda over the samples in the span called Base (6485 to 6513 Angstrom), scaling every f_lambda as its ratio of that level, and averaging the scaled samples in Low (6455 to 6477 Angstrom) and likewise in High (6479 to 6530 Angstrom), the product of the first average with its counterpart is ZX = 0.97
